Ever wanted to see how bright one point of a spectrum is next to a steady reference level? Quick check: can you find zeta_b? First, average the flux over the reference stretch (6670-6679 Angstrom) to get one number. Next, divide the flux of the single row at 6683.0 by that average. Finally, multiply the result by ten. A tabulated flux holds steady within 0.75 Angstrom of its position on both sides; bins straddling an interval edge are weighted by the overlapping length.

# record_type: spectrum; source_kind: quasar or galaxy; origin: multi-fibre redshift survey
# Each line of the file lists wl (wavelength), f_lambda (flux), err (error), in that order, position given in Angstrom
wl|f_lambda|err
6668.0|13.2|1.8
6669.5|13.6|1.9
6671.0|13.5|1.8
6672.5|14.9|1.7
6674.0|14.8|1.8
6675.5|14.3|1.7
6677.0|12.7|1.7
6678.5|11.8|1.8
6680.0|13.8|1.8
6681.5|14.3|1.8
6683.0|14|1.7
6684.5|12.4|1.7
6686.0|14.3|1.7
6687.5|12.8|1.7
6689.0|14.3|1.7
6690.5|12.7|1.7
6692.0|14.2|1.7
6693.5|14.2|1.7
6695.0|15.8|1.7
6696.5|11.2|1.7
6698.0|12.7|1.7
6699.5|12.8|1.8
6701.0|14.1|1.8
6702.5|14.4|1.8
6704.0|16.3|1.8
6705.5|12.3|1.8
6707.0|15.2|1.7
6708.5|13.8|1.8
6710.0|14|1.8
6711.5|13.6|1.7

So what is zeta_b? 10.2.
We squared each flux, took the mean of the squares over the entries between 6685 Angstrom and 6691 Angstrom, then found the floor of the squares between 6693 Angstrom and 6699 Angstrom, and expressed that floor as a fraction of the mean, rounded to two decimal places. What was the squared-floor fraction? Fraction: 0.68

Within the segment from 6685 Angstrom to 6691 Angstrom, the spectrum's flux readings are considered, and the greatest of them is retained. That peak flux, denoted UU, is 14.3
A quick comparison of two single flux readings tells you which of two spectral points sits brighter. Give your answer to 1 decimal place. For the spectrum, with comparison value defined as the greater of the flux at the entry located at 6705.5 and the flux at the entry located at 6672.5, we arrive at 14.9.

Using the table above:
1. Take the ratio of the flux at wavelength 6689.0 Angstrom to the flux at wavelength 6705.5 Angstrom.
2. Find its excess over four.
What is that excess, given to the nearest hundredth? -2.84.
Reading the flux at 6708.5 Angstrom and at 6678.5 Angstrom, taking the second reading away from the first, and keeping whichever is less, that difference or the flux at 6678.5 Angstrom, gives 2.0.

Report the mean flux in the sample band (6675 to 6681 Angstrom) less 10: 3.15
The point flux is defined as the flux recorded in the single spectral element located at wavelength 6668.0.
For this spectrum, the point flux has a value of 13.2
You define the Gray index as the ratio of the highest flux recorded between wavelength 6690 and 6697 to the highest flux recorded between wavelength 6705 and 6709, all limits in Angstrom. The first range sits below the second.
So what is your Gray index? 1.04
